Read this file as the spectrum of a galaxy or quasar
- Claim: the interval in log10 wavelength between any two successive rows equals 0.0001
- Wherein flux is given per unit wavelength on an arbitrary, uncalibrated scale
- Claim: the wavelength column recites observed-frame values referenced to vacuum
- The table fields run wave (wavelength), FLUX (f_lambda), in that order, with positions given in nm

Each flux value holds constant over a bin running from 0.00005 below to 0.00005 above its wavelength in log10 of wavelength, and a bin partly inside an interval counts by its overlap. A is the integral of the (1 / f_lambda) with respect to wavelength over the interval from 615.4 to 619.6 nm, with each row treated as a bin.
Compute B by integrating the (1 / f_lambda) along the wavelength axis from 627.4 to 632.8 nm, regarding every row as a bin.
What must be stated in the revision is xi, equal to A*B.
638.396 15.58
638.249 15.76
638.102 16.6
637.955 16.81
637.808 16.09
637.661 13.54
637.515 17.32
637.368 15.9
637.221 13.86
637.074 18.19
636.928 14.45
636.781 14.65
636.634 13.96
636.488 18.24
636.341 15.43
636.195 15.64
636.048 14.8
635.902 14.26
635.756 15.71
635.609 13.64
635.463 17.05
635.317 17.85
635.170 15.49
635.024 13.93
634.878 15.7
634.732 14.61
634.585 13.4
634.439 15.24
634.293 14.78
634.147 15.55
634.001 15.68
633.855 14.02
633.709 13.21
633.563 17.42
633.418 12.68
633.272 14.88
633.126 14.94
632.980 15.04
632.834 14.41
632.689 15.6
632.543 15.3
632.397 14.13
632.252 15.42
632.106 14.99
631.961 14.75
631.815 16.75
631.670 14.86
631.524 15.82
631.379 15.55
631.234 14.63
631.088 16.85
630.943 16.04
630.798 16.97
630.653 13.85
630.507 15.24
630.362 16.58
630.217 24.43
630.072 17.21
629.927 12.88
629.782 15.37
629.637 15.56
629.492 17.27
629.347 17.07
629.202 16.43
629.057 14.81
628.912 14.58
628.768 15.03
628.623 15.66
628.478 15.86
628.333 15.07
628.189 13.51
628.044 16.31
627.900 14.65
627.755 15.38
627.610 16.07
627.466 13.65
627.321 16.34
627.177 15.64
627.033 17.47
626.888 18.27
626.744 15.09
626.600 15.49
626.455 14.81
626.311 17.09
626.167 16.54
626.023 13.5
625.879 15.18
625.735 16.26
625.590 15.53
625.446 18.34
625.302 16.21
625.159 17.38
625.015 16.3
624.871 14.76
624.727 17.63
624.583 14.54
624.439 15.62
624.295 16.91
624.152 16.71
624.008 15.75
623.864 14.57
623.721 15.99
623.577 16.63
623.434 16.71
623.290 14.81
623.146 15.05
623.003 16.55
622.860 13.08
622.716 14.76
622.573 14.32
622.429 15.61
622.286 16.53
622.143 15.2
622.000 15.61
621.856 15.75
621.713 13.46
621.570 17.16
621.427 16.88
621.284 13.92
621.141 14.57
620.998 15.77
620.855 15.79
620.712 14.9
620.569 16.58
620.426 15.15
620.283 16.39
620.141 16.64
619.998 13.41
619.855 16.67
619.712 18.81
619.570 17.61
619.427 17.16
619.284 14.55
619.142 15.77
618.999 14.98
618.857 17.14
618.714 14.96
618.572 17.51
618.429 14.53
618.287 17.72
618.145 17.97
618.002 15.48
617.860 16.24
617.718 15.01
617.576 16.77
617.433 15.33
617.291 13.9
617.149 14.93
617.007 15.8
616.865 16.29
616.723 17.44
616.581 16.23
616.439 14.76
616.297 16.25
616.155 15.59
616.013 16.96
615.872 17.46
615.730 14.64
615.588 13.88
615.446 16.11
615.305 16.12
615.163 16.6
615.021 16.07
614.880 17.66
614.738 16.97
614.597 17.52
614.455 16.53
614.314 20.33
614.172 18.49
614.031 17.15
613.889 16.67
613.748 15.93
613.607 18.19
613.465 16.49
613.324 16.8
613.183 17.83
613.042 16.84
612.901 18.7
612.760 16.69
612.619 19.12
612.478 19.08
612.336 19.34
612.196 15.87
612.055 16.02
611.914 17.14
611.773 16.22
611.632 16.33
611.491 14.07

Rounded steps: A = 0.26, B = 0.35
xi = 0.092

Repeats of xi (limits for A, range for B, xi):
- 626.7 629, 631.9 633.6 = 0.017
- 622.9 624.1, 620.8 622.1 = 0.007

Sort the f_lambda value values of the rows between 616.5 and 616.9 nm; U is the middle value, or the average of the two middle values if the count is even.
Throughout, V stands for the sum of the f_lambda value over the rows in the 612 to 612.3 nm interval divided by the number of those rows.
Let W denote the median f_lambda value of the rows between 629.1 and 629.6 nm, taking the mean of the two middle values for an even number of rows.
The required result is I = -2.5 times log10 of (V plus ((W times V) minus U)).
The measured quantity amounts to -6.09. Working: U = 16.3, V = 15.9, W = 17.1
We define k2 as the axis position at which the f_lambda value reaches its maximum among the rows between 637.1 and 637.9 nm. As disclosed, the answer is 637.515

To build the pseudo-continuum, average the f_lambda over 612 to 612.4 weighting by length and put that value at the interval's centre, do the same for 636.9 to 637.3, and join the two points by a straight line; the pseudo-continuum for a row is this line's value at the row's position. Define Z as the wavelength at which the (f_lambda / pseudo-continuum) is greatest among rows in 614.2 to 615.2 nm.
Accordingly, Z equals 614.314 nm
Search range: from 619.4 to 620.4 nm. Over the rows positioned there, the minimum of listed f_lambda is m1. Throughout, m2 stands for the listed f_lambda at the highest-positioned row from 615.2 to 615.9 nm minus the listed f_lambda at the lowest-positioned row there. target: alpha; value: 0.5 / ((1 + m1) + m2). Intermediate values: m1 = 13.41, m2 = 1.34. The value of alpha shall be 0.032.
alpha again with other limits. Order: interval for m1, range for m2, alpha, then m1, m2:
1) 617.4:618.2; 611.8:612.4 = 0.027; 15.01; 2.20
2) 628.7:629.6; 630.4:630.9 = 0.029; 14.58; 1.73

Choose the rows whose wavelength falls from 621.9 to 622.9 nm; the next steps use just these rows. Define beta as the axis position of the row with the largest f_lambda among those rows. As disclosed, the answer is 622.286 nm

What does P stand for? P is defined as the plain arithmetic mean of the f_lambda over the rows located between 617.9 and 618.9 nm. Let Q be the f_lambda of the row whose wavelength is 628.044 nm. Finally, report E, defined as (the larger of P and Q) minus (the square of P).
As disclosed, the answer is -255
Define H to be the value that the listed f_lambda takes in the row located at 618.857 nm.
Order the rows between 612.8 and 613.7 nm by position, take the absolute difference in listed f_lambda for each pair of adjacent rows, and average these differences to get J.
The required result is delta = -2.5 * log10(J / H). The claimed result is 2.9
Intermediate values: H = 17.14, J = 1.2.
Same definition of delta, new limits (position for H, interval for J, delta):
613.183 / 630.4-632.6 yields 2.9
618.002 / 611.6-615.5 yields 2.8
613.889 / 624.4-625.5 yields 2.4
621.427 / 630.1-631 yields 1.9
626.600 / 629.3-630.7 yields 1.8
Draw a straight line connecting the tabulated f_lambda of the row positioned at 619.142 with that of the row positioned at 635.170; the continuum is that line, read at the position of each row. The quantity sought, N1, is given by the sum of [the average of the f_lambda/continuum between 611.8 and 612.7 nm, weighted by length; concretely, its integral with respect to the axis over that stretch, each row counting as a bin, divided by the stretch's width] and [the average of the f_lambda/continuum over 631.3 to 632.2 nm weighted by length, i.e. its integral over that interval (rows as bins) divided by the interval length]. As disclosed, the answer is 2.11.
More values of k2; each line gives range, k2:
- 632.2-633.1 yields 632.689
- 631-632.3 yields 631.088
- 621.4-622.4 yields 621.570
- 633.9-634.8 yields 634.001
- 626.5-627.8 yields 626.888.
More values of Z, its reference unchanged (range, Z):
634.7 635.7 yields 635.317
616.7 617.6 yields 616.723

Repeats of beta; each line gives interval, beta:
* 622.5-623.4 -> 623.003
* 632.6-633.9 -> 633.563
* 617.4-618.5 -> 618.145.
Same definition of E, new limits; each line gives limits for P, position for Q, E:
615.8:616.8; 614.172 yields -250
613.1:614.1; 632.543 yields -272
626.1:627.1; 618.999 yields -252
